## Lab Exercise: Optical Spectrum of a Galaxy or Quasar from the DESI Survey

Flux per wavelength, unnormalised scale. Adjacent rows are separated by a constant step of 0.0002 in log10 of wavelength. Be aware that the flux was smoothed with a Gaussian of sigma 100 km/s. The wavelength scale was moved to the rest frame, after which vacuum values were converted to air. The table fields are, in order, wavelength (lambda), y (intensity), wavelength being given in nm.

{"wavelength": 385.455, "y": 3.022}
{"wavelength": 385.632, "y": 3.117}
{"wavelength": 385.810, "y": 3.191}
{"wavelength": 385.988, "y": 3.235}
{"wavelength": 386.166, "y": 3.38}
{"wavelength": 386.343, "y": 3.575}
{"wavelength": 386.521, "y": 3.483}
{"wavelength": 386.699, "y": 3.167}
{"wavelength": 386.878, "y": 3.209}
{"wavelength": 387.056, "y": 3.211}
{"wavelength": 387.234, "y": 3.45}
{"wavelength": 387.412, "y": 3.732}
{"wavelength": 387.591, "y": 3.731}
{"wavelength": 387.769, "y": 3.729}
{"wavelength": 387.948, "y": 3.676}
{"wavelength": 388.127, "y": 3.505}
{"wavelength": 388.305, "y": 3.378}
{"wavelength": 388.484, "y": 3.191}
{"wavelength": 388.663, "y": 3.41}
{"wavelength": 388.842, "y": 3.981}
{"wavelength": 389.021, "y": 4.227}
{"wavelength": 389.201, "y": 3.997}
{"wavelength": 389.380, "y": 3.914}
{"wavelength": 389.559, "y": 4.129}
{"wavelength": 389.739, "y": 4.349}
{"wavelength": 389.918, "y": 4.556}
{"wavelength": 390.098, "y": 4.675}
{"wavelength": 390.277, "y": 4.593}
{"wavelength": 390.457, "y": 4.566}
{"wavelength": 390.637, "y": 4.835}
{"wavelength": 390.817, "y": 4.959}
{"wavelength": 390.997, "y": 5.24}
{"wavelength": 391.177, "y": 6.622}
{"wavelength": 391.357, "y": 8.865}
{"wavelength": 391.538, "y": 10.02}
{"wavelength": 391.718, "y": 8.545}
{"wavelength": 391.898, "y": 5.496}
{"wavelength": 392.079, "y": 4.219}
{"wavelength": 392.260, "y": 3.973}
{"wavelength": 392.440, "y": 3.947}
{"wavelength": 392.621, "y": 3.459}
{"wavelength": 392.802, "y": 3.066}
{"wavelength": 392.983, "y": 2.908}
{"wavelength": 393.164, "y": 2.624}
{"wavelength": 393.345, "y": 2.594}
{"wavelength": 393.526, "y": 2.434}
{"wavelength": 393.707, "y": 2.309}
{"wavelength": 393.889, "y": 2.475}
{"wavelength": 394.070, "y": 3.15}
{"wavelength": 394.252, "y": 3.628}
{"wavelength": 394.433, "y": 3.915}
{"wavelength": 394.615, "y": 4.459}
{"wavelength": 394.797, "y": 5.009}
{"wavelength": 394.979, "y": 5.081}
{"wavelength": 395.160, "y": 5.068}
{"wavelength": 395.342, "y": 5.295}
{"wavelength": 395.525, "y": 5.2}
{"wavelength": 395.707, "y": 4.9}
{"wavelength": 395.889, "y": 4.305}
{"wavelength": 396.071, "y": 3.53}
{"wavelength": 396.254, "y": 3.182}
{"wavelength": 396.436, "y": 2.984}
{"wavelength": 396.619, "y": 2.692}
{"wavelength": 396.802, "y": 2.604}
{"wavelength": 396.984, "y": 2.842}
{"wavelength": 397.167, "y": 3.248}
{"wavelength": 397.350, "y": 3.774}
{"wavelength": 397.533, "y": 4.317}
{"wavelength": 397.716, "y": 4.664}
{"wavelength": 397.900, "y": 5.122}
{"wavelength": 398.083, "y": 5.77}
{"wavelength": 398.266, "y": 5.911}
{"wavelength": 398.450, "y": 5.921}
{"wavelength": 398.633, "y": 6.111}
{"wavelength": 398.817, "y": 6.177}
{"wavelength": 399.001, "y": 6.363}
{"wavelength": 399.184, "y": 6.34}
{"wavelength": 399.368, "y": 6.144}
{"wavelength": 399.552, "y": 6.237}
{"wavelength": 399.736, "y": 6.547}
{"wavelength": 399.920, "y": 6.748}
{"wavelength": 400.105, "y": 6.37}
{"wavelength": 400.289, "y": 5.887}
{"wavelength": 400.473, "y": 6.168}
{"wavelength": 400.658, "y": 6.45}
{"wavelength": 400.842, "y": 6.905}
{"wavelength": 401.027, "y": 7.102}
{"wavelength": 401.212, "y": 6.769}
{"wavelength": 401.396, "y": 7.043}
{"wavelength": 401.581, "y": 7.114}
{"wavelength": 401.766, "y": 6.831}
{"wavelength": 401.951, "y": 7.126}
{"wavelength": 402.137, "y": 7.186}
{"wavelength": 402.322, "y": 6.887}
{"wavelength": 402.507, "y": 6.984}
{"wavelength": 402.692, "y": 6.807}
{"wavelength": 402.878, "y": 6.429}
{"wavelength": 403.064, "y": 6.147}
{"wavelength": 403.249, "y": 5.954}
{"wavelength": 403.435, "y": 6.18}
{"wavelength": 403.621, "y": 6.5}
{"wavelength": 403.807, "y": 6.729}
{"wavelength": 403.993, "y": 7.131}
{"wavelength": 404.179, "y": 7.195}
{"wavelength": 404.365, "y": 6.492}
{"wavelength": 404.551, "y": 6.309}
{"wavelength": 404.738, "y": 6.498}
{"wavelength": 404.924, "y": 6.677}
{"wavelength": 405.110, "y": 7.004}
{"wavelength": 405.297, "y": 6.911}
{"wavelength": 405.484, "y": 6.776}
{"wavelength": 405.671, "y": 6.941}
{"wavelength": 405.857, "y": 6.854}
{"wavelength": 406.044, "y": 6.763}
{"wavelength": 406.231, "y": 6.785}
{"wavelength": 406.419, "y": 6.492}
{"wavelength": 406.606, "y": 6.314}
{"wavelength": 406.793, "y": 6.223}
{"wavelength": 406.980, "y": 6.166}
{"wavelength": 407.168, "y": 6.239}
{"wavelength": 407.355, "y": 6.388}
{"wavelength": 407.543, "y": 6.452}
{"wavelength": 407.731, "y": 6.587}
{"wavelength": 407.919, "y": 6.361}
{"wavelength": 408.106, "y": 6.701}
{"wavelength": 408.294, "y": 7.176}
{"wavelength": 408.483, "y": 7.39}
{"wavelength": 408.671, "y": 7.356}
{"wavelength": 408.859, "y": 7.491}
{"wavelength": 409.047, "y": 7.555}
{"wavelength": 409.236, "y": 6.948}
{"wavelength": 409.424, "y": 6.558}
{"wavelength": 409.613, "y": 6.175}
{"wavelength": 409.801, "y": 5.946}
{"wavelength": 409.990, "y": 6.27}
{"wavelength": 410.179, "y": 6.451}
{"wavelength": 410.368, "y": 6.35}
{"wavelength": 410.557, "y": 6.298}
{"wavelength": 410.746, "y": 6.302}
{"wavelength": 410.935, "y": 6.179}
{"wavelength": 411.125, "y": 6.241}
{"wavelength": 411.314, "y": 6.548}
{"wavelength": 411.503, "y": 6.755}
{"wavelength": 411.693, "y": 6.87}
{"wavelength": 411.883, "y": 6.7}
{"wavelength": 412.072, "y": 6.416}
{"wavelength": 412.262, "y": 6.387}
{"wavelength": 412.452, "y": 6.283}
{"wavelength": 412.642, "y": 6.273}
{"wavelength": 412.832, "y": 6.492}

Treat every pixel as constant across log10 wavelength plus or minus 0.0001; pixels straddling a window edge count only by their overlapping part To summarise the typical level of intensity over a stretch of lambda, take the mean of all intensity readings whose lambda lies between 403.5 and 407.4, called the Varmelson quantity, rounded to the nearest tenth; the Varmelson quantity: 6.6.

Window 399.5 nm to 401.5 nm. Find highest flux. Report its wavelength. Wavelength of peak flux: 401.027 nm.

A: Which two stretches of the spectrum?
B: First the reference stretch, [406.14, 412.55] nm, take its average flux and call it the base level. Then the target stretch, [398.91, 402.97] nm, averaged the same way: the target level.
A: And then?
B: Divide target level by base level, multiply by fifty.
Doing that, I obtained 51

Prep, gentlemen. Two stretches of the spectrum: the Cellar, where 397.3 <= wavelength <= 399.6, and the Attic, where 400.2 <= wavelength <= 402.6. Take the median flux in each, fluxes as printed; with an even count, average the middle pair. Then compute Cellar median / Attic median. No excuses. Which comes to 0.86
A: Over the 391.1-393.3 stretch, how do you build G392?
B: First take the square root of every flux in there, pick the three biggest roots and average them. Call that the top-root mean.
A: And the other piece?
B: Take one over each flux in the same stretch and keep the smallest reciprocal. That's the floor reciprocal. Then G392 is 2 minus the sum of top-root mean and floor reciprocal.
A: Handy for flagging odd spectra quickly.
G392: -1.1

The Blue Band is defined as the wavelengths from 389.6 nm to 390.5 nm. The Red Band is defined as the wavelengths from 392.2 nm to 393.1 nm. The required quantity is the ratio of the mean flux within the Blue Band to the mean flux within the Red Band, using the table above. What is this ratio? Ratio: 1.3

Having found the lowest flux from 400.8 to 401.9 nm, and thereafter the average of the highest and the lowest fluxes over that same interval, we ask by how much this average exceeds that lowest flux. 0.17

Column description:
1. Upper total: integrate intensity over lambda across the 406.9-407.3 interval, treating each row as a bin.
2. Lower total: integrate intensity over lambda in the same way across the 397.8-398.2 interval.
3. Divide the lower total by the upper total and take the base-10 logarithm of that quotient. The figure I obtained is -0.1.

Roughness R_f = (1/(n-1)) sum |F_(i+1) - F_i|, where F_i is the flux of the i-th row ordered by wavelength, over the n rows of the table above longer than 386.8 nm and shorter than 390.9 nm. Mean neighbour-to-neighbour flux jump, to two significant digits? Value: 0.17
